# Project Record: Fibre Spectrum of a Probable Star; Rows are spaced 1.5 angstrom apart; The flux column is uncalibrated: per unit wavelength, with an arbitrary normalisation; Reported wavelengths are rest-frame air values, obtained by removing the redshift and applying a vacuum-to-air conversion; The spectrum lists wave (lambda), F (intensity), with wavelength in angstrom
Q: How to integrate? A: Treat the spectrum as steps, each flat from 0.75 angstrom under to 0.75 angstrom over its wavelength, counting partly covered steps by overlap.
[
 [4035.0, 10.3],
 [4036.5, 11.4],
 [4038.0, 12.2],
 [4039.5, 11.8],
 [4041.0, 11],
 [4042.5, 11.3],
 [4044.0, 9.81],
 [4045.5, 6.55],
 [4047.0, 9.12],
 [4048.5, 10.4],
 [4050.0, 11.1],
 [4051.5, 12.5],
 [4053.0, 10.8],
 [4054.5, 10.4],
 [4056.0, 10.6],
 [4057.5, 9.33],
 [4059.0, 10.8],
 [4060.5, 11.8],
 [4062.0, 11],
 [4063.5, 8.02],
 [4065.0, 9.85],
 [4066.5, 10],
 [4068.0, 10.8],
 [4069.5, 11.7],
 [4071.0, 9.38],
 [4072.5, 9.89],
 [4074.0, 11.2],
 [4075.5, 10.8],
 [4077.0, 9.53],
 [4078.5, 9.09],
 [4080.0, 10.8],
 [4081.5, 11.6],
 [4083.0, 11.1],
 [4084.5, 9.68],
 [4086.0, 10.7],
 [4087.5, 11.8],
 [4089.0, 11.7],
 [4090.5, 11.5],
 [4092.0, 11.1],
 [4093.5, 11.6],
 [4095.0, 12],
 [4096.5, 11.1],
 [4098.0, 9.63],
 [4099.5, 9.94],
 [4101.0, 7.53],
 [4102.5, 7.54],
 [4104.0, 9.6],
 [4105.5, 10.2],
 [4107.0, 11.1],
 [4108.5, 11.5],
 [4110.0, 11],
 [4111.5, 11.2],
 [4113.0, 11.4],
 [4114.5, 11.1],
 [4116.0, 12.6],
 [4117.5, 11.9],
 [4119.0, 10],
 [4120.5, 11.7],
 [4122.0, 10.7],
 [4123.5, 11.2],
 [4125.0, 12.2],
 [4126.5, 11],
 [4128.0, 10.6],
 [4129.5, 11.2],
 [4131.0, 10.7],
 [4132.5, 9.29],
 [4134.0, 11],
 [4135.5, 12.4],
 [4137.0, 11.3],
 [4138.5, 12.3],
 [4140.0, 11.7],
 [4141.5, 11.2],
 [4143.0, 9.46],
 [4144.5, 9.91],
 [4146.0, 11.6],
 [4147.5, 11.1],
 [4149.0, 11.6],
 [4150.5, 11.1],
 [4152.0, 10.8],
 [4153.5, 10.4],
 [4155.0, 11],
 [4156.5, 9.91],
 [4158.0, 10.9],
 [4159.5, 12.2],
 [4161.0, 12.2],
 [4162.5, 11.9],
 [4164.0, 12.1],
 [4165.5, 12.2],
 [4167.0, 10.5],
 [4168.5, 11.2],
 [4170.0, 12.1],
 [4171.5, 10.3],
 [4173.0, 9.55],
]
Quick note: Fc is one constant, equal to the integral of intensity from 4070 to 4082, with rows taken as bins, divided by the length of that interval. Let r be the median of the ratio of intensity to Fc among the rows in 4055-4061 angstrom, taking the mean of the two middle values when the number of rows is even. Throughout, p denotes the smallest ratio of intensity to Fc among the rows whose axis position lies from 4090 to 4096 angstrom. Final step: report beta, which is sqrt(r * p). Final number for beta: 1.06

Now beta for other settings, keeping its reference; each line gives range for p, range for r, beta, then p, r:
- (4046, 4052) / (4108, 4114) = 0.99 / 0.89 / 1.10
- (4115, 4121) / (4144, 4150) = 1.04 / 0.97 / 1.10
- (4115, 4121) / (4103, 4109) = 1.00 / 0.97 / 1.04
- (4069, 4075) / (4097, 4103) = 0.87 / 0.91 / 0.83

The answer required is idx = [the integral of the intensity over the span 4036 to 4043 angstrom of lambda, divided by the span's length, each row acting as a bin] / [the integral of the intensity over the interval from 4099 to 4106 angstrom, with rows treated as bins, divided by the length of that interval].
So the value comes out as 1.30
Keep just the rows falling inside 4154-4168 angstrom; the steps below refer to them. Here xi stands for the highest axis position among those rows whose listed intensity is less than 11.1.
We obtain 4167.0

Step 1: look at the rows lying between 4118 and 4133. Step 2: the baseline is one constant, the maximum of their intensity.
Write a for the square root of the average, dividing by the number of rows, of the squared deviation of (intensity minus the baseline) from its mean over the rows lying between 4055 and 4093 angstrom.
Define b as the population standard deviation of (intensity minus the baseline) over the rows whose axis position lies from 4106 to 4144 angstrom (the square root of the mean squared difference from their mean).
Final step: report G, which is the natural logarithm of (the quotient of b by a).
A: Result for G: -0.20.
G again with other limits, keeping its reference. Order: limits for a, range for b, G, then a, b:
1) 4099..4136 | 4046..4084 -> -0.21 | 1.24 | 1.00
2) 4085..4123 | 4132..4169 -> -0.33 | 1.22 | 0.87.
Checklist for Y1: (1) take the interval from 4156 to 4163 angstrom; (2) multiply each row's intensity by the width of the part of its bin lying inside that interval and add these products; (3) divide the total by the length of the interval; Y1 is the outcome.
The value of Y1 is 11.5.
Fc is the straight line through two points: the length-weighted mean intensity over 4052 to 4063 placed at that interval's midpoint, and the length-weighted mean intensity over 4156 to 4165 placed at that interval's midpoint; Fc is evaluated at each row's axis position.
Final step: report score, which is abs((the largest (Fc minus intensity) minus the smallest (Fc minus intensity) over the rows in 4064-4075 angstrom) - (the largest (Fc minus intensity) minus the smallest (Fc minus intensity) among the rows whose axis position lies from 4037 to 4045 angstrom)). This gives 0.1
